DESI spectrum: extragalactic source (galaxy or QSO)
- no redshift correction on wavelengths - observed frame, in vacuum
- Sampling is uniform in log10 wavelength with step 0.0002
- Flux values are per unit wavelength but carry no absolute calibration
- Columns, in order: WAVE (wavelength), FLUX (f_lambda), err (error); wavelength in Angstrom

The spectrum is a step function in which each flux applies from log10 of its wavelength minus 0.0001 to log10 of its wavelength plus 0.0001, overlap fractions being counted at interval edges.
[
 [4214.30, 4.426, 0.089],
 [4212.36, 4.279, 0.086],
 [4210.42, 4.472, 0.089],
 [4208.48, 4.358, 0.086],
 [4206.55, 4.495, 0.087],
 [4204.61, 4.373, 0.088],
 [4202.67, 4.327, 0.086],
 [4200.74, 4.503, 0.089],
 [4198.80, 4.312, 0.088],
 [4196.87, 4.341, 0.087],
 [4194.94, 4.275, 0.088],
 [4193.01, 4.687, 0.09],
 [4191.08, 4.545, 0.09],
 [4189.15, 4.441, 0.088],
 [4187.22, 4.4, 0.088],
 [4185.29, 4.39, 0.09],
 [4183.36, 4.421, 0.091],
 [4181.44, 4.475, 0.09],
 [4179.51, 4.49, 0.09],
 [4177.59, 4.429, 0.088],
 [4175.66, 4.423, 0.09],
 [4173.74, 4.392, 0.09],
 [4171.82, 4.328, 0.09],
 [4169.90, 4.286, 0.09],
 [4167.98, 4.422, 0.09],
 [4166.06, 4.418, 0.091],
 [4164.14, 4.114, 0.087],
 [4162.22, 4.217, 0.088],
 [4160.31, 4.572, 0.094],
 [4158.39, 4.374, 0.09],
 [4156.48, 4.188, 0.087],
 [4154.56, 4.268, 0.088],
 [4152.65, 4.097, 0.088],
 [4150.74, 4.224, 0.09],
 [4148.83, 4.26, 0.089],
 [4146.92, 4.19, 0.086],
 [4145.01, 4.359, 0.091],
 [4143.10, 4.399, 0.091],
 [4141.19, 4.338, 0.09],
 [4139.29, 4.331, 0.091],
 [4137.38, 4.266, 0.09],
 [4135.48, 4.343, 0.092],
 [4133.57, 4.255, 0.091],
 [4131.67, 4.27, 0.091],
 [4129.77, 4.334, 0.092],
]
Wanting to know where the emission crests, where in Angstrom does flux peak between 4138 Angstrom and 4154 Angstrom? 4143.10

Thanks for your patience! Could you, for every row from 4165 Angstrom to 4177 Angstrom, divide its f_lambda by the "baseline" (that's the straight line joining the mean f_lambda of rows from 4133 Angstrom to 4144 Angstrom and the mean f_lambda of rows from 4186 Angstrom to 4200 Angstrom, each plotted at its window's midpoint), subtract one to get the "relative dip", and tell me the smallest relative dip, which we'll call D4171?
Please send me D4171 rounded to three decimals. -0.022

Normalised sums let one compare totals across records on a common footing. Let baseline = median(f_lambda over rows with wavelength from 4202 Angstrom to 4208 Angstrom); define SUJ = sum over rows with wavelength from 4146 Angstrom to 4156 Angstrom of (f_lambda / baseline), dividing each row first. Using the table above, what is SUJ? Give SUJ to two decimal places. 4.81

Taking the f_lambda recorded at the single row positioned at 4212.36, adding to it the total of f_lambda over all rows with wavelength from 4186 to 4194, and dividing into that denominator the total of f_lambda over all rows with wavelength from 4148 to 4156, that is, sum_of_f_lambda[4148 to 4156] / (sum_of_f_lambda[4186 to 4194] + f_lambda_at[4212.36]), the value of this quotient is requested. 0.754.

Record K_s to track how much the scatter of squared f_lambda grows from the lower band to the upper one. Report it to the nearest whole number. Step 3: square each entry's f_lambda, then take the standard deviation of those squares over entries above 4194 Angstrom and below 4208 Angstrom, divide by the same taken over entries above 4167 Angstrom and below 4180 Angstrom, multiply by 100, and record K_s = 132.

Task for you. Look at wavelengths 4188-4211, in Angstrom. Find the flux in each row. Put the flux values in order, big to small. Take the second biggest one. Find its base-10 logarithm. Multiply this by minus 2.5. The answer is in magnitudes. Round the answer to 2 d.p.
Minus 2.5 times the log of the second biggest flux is -1.64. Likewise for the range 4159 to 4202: -1.65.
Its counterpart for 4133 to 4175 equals -1.61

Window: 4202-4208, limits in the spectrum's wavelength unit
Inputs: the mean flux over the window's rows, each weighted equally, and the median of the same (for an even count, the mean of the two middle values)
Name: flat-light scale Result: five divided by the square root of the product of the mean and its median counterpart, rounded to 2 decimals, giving 1.14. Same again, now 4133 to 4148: 1.16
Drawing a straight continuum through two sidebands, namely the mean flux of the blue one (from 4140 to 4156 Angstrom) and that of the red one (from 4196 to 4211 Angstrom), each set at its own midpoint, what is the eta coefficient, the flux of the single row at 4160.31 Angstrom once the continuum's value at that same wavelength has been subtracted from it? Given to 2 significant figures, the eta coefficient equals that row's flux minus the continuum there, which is 0.28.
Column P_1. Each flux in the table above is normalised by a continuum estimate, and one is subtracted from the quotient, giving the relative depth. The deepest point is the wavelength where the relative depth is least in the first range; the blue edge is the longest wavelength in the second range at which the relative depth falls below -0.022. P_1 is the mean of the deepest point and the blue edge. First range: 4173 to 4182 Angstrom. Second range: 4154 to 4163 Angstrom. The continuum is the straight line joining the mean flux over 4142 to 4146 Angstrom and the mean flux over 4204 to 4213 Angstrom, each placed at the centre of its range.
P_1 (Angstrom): 4168.0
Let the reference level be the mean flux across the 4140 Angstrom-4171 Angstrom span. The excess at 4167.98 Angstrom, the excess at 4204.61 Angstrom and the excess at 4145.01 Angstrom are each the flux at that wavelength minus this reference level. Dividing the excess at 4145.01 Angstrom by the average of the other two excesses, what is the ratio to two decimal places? 0.62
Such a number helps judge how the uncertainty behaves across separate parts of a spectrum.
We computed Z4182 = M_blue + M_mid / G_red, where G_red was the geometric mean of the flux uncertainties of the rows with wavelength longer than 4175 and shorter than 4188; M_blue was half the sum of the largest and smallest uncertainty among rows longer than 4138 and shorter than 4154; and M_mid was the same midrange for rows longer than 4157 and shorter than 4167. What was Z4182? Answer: 1.10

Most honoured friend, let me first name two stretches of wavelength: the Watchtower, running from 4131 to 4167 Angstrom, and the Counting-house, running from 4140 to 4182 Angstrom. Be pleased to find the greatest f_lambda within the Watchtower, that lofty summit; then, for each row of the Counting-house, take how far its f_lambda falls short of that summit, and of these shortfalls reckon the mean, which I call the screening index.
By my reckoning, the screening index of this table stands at 0.24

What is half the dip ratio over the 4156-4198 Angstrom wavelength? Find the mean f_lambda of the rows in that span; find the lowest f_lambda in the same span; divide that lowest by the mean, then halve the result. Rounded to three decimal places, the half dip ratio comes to 0.468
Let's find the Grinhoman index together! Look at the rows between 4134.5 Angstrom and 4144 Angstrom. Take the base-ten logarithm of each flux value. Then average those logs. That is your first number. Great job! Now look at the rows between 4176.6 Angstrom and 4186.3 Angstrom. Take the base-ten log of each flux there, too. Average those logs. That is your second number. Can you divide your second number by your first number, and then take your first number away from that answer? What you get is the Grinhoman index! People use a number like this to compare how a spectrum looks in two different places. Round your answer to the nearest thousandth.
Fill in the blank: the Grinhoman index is 0.379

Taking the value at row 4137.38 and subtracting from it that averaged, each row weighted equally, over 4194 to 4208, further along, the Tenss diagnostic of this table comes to -0.11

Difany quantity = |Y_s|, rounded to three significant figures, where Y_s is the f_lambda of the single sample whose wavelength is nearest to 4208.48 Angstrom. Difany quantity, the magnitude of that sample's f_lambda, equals 4.36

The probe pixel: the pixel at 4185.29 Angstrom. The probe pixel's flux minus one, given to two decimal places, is 3.39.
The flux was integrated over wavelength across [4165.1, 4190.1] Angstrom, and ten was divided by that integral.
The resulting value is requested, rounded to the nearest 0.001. 0.091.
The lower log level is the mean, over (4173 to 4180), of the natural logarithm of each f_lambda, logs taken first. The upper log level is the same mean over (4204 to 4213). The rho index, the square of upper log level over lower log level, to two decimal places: 0.99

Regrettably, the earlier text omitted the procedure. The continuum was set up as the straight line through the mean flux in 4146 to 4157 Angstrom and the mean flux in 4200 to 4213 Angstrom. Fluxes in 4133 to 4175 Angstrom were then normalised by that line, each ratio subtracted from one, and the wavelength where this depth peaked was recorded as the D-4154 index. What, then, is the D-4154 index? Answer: 4164.14 Angstrom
